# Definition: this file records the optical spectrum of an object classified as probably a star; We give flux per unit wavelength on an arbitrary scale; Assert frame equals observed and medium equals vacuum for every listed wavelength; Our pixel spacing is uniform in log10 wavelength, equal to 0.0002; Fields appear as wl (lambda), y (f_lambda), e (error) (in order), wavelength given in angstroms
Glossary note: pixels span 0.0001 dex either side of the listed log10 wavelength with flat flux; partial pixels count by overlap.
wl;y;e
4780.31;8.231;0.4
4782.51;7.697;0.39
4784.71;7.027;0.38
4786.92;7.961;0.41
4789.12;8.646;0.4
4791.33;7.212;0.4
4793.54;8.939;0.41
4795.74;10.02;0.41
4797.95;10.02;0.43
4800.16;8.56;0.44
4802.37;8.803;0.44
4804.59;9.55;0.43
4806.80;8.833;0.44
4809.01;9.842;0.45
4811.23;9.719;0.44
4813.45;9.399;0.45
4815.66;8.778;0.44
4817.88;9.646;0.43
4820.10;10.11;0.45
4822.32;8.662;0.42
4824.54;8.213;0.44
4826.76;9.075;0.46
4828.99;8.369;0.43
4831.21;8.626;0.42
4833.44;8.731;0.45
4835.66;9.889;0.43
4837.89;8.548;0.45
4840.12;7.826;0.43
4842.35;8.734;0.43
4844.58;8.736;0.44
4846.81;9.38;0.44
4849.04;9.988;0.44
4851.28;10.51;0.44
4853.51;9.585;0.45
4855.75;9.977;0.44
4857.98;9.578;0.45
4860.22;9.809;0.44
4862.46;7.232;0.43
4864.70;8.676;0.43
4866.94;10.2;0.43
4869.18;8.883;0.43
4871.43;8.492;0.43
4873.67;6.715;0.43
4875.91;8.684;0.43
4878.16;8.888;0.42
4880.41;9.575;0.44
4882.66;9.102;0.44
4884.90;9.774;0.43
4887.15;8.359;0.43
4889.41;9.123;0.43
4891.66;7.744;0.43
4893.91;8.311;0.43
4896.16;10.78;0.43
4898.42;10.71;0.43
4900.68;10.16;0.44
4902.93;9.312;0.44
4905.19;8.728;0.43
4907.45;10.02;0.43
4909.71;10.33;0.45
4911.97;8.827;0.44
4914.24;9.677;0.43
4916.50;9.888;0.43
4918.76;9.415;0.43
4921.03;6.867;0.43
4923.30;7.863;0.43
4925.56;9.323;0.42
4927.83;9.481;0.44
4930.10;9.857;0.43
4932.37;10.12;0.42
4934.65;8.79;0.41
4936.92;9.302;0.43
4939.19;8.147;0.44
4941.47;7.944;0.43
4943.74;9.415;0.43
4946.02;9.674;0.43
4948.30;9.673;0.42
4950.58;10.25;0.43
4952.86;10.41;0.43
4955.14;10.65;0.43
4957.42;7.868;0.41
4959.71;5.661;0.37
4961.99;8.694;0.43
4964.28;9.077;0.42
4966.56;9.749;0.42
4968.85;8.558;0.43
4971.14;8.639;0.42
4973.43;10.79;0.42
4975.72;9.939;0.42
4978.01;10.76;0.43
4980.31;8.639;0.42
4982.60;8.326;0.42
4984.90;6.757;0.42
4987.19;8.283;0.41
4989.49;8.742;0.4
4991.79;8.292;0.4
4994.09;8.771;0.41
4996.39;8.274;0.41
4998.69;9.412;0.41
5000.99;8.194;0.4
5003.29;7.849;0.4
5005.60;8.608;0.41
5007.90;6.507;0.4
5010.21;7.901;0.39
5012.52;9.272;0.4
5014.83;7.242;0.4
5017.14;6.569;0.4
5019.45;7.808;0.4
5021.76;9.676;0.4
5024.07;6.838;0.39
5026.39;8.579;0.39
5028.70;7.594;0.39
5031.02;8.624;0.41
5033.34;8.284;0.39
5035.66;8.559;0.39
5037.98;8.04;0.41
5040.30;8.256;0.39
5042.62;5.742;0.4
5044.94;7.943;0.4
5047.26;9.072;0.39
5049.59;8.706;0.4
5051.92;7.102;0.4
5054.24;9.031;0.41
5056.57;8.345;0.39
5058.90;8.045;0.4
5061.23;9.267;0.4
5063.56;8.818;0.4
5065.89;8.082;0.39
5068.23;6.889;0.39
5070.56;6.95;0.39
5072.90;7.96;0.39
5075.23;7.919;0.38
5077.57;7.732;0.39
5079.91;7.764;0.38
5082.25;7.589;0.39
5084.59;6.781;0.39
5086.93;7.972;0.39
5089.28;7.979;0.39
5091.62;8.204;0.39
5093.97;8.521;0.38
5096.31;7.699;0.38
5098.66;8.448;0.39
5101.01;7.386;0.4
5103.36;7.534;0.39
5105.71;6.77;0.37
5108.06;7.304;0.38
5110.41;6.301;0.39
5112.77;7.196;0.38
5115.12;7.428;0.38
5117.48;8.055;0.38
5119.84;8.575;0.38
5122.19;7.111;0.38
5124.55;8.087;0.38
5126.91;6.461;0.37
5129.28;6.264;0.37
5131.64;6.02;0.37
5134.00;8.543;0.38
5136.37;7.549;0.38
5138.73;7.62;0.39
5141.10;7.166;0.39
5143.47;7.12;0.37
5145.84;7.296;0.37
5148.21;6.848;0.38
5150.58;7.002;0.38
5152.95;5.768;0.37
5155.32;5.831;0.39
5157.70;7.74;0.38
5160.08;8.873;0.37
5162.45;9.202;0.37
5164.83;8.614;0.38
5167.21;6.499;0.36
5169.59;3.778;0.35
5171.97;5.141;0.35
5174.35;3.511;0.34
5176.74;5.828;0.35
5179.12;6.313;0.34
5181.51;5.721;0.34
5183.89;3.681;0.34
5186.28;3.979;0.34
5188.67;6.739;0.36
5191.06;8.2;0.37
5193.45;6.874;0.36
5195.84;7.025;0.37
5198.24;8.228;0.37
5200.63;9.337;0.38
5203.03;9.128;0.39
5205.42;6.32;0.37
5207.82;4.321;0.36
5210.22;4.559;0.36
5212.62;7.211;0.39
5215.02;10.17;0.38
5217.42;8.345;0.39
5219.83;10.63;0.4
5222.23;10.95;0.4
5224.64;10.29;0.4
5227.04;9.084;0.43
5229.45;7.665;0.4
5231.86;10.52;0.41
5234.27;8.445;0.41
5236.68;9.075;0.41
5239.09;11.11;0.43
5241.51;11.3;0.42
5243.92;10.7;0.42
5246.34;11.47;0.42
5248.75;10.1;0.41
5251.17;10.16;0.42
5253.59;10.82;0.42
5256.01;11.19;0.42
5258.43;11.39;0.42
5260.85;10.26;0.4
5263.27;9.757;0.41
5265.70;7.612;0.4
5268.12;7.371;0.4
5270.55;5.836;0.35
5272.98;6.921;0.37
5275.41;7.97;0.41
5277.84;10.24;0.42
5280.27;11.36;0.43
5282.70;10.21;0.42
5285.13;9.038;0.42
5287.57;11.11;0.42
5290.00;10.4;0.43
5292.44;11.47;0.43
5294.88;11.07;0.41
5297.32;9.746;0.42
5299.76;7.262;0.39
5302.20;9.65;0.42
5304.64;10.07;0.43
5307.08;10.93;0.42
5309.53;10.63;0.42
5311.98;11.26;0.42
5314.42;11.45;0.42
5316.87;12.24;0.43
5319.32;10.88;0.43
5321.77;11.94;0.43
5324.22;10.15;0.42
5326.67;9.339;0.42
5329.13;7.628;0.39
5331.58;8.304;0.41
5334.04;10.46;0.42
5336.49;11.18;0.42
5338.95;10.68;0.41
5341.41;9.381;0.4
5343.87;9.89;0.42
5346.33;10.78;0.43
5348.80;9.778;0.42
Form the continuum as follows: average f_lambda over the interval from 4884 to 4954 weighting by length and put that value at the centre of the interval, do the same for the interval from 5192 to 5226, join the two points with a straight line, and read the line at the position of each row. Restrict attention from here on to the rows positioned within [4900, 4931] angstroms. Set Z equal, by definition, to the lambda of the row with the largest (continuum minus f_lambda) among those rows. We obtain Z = 4921.03 angstroms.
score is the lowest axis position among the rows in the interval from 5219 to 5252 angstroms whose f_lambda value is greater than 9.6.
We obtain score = 5219.83 angstroms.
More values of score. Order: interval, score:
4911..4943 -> 4914.24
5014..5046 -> 5021.76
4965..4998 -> 4966.56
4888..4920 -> 4896.16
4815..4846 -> 4817.88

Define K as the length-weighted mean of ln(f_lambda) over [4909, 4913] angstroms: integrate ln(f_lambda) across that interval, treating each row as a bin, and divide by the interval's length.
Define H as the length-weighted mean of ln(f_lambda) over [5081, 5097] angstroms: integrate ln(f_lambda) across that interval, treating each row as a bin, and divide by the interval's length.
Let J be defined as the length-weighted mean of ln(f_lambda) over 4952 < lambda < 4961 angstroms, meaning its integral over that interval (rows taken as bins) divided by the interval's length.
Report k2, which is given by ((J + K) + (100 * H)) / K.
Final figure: 93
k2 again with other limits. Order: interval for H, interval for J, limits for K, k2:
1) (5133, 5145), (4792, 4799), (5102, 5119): 104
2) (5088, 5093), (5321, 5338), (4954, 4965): 102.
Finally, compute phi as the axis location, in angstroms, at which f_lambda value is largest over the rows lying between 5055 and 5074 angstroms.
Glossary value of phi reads 5061.23 angstroms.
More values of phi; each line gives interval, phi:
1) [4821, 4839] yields 4835.66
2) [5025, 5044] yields 5031.02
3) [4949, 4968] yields 4955.14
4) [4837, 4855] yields 4851.28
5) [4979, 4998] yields 4994.09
